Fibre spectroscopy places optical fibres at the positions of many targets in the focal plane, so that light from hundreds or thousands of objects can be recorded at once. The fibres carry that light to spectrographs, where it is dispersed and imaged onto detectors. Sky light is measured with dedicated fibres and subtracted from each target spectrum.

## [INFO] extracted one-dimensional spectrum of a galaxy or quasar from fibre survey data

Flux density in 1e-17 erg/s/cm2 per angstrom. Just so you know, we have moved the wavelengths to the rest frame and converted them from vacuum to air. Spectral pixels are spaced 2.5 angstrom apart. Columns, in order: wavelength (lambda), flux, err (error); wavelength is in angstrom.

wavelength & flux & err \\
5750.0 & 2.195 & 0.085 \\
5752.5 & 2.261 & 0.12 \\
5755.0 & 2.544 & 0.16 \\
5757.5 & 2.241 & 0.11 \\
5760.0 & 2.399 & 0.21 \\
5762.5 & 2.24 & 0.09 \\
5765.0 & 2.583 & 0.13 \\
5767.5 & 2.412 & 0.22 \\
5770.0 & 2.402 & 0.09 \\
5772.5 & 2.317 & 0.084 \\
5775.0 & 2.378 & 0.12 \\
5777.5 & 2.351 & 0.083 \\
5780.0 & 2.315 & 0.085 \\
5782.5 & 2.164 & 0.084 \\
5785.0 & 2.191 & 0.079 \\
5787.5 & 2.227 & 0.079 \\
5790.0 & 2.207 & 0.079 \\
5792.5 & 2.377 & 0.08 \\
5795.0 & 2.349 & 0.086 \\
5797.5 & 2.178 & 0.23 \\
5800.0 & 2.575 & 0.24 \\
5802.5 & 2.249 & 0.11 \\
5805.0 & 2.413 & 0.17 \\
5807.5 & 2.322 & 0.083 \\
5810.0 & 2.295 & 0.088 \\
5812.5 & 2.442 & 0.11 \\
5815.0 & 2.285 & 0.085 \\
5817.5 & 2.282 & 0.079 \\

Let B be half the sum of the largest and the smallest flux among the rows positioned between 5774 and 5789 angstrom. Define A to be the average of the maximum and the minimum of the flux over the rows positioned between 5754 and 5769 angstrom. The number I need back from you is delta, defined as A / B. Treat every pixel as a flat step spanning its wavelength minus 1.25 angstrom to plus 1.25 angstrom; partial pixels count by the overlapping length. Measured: 1.06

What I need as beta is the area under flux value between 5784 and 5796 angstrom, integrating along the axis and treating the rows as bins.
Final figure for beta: 27.2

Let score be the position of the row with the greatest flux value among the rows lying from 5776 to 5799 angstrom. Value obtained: 5792.5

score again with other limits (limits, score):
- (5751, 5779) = 5765.0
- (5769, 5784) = 5770.0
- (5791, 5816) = 5800.0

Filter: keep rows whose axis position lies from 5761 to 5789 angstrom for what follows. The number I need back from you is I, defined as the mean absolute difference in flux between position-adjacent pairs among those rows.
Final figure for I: 0.09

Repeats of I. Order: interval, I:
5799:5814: 0.15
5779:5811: 0.13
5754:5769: 0.23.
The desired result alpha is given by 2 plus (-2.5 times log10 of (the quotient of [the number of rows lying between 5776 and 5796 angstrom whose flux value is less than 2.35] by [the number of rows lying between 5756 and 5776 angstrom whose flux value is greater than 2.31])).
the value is 2.0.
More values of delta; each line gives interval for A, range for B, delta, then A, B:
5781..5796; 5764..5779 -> 0.93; 2.27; 2.45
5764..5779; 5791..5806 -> 1.03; 2.45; 2.38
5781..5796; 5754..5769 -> 0.94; 2.27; 2.41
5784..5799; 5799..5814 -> 0.94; 2.28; 2.41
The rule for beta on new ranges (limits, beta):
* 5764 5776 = 29.0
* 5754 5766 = 28.7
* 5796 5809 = 30.5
